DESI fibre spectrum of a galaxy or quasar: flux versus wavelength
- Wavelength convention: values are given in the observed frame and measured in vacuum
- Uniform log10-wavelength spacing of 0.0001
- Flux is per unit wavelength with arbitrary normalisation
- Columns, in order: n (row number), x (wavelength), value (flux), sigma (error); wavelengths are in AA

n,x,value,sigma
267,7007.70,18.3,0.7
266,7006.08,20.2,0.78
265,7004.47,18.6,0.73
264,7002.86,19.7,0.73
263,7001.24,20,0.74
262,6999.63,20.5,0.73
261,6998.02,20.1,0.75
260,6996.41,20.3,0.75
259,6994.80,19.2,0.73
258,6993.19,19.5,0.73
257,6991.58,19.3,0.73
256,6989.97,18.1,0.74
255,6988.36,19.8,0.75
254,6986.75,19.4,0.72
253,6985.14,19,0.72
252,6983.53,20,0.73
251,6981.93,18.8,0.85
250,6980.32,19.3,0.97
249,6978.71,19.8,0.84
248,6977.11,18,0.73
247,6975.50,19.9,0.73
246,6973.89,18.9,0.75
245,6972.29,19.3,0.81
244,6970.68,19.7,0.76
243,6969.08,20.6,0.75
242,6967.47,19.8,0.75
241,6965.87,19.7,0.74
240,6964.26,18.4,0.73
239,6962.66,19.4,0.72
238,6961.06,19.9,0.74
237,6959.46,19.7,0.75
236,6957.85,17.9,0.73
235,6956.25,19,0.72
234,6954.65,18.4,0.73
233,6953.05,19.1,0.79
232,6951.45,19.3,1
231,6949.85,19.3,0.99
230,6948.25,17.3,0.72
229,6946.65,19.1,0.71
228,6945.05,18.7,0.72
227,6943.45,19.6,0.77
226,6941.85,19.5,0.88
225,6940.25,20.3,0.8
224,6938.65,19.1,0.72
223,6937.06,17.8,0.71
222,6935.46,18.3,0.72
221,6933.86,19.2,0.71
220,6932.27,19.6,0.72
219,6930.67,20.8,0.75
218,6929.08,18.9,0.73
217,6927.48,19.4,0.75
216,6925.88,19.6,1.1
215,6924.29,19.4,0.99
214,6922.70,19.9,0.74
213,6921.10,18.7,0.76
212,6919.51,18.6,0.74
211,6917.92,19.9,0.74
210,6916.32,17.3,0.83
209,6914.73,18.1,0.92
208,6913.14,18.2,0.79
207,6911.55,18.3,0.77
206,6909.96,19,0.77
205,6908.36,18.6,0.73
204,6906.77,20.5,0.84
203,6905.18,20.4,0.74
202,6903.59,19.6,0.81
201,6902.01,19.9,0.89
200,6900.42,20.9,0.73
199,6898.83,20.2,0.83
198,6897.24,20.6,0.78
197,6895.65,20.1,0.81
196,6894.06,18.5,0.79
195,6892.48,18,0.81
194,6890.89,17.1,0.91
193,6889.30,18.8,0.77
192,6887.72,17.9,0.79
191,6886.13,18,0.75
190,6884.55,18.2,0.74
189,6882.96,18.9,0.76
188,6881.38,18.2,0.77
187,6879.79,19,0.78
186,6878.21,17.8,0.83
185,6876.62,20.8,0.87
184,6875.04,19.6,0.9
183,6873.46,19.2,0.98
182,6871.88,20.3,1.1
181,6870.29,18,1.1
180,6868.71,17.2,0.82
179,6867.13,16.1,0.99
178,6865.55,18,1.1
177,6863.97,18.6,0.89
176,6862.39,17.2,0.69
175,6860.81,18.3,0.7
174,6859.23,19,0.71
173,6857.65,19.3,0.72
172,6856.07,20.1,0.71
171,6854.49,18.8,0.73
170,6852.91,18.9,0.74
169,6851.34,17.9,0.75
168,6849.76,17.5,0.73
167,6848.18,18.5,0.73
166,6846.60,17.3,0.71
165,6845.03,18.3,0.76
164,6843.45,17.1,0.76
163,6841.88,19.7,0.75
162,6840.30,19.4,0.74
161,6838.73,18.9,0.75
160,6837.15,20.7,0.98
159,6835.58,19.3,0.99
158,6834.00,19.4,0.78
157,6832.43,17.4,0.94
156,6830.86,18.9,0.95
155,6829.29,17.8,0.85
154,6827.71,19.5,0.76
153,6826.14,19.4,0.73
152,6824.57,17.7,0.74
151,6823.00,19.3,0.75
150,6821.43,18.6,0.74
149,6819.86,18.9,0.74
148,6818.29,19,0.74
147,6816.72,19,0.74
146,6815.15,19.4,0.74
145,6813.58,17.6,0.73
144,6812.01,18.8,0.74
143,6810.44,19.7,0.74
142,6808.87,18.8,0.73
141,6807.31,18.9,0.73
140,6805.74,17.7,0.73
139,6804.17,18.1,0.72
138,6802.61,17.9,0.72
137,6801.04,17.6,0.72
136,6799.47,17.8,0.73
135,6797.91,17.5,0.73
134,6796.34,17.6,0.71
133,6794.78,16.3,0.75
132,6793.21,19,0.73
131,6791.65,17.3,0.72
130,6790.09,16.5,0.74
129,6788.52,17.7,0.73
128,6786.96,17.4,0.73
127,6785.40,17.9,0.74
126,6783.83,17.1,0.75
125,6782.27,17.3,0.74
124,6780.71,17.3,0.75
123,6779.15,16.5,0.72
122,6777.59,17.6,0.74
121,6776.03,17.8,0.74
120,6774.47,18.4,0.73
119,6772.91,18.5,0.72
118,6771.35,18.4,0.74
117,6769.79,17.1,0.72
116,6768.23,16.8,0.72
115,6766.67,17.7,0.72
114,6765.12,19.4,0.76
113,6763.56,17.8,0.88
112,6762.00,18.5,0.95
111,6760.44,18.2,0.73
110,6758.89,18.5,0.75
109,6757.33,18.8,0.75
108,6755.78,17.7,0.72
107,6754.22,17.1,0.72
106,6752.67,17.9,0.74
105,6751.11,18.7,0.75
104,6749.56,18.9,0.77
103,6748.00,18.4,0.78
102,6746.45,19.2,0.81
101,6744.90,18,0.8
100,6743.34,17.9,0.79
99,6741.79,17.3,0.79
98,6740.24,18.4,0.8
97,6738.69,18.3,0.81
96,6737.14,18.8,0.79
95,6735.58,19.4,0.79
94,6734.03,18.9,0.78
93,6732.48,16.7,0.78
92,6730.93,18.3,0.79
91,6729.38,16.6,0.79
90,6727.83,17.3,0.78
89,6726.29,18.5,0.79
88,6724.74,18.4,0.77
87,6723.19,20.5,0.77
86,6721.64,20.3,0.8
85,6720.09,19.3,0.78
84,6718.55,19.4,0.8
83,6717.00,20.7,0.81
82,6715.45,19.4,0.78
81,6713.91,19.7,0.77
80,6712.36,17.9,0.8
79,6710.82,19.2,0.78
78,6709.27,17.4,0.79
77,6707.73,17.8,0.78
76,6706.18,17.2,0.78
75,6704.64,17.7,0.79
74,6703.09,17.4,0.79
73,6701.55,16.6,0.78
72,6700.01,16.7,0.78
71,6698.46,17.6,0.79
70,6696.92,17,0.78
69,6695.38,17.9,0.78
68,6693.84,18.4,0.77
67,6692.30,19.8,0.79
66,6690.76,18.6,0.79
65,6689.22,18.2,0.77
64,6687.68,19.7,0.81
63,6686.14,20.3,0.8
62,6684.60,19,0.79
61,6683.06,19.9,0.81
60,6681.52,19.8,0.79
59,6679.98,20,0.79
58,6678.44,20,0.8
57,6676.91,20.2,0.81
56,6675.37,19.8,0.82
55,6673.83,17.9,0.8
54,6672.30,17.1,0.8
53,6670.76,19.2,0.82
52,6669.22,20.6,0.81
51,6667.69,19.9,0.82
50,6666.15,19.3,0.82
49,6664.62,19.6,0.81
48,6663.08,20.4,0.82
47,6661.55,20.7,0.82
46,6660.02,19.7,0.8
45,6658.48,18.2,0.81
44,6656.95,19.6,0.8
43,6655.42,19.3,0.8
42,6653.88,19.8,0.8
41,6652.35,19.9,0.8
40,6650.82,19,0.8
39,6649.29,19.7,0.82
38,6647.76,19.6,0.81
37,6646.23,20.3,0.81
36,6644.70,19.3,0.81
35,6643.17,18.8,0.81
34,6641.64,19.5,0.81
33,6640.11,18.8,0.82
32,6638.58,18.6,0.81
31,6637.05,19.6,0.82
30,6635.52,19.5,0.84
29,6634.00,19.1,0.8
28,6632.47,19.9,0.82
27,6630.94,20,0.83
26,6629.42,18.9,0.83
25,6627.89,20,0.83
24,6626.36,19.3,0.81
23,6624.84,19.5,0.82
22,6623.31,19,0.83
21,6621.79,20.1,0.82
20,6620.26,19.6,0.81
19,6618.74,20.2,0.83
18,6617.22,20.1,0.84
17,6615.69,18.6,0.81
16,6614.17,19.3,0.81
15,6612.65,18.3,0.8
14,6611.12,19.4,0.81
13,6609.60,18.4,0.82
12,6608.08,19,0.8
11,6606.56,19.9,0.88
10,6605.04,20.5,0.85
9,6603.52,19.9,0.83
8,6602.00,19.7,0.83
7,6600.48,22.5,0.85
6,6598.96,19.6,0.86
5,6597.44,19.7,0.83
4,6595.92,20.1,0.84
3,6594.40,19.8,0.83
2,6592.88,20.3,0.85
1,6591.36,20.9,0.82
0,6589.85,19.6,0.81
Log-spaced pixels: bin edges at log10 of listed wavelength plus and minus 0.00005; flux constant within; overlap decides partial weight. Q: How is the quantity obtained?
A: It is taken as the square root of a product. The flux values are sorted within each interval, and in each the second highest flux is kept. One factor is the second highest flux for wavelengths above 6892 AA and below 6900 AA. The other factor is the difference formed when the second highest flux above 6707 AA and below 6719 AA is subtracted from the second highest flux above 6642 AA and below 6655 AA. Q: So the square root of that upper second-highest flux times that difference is 2.0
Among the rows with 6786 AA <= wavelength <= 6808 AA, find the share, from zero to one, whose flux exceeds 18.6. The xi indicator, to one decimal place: 0.1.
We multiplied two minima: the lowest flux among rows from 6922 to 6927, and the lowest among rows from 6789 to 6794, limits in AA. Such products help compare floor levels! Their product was 320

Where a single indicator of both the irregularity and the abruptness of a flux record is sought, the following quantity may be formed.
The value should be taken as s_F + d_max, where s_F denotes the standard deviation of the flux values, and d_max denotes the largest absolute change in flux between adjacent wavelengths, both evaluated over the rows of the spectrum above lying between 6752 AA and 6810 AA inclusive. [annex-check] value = 3.4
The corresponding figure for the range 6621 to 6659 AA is 1.9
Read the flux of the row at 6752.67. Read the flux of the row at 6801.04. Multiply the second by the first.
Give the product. 315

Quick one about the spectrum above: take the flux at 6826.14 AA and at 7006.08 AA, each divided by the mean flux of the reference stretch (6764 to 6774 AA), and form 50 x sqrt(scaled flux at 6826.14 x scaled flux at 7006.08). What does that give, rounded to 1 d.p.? 55.0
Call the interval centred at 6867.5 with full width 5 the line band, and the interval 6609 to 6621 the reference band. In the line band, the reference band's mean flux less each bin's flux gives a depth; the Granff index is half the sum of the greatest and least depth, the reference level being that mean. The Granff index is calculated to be 2.2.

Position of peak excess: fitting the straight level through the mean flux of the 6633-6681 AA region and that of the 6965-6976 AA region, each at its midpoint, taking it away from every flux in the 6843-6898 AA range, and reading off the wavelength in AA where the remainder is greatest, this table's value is 6876.62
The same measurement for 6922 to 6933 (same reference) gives 6930.67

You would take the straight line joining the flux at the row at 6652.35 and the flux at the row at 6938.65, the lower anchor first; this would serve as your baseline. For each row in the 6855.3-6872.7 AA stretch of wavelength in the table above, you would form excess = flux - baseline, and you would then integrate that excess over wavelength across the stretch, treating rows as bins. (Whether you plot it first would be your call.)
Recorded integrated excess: -16.3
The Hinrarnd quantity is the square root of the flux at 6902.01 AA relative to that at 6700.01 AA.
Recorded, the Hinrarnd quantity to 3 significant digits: 1.09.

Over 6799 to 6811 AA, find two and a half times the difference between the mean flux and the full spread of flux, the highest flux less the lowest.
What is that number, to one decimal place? 40.5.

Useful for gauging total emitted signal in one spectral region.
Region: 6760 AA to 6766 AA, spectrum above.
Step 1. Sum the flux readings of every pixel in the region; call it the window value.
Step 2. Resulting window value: 74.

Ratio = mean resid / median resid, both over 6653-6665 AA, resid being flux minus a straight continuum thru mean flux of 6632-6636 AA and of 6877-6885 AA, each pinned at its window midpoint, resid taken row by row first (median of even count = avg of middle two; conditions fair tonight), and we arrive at 1.0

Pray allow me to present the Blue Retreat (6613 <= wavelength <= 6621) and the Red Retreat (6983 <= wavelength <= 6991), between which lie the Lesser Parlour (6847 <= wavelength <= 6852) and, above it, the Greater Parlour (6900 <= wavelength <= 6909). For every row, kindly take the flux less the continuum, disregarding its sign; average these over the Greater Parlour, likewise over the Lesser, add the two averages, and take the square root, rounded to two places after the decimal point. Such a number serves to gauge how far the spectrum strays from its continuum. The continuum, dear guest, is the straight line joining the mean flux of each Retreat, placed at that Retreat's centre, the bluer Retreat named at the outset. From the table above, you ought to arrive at 1.52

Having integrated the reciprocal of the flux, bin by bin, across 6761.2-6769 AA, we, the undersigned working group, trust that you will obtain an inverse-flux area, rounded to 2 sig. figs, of 0.43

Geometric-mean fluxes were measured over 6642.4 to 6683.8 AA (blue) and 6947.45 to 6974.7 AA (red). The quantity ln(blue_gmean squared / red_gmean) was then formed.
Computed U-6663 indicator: 2.99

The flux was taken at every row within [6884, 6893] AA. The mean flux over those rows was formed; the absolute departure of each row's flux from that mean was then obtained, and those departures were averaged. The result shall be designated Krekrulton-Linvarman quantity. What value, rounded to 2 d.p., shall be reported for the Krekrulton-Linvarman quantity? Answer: 0.33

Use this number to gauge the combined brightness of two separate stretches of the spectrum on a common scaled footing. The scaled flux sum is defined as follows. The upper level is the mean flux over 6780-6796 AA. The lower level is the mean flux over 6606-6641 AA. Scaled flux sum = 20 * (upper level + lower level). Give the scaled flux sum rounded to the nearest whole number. 735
